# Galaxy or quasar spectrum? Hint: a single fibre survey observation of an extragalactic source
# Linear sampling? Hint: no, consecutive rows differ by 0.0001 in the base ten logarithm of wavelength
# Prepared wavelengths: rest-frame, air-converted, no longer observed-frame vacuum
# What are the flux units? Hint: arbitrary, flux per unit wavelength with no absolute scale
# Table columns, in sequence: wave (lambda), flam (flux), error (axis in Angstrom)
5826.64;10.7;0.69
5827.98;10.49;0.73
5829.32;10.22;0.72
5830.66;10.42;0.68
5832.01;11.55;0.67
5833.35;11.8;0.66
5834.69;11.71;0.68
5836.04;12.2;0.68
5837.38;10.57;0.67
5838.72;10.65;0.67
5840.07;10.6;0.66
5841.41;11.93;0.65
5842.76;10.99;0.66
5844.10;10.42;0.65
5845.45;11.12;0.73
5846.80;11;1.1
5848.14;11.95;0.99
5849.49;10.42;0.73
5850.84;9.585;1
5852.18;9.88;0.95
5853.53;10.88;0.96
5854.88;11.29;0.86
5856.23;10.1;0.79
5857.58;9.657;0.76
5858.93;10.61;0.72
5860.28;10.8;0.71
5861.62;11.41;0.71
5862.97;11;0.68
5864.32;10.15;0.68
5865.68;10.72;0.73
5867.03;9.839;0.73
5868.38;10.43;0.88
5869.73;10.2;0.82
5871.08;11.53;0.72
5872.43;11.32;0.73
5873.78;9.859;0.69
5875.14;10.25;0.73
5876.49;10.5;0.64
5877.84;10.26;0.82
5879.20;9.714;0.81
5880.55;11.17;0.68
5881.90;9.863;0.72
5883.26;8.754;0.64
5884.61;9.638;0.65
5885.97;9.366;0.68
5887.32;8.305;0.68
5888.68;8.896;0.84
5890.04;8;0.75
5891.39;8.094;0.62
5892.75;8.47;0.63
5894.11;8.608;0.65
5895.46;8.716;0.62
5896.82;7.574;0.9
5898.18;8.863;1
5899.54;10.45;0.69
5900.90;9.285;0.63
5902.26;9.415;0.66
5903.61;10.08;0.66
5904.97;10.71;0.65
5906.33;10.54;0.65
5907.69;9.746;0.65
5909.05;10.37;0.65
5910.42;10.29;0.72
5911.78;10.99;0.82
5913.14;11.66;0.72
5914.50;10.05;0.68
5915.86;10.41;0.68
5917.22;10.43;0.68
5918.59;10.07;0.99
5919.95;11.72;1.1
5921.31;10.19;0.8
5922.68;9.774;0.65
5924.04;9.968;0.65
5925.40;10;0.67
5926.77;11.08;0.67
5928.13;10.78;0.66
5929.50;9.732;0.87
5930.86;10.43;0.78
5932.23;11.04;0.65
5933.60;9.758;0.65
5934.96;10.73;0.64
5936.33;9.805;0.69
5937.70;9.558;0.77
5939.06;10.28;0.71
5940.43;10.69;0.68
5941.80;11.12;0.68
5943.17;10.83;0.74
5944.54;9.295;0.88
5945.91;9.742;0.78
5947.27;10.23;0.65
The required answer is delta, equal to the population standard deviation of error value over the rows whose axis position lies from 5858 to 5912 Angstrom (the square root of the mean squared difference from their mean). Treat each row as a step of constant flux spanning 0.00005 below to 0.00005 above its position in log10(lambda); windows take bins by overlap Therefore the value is 0.084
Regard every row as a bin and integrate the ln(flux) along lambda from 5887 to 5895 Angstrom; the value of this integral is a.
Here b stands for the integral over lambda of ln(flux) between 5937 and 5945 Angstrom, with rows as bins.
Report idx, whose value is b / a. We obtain 1.10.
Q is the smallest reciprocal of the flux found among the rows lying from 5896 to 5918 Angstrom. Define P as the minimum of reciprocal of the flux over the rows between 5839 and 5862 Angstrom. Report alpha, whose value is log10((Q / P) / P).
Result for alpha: 1.09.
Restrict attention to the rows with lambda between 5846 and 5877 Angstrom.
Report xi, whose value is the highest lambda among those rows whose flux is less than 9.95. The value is 5873.78 Angstrom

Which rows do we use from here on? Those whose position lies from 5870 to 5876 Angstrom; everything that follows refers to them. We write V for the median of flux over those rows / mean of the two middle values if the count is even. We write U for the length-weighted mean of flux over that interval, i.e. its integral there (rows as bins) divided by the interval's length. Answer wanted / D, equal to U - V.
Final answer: -0.09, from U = 10.7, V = 10.8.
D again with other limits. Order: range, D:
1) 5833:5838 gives -0.19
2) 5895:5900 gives 0.04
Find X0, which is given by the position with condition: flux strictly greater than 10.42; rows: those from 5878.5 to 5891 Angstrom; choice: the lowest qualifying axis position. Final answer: 5880.55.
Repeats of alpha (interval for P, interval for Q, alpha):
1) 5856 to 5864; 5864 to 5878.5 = 1.05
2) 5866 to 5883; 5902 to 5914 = 1.06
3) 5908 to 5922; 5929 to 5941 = 1.09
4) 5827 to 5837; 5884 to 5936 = 1.10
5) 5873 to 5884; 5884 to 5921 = 1.03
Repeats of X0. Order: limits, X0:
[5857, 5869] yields 5858.93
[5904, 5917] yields 5904.97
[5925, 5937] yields 5926.77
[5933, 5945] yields 5934.96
